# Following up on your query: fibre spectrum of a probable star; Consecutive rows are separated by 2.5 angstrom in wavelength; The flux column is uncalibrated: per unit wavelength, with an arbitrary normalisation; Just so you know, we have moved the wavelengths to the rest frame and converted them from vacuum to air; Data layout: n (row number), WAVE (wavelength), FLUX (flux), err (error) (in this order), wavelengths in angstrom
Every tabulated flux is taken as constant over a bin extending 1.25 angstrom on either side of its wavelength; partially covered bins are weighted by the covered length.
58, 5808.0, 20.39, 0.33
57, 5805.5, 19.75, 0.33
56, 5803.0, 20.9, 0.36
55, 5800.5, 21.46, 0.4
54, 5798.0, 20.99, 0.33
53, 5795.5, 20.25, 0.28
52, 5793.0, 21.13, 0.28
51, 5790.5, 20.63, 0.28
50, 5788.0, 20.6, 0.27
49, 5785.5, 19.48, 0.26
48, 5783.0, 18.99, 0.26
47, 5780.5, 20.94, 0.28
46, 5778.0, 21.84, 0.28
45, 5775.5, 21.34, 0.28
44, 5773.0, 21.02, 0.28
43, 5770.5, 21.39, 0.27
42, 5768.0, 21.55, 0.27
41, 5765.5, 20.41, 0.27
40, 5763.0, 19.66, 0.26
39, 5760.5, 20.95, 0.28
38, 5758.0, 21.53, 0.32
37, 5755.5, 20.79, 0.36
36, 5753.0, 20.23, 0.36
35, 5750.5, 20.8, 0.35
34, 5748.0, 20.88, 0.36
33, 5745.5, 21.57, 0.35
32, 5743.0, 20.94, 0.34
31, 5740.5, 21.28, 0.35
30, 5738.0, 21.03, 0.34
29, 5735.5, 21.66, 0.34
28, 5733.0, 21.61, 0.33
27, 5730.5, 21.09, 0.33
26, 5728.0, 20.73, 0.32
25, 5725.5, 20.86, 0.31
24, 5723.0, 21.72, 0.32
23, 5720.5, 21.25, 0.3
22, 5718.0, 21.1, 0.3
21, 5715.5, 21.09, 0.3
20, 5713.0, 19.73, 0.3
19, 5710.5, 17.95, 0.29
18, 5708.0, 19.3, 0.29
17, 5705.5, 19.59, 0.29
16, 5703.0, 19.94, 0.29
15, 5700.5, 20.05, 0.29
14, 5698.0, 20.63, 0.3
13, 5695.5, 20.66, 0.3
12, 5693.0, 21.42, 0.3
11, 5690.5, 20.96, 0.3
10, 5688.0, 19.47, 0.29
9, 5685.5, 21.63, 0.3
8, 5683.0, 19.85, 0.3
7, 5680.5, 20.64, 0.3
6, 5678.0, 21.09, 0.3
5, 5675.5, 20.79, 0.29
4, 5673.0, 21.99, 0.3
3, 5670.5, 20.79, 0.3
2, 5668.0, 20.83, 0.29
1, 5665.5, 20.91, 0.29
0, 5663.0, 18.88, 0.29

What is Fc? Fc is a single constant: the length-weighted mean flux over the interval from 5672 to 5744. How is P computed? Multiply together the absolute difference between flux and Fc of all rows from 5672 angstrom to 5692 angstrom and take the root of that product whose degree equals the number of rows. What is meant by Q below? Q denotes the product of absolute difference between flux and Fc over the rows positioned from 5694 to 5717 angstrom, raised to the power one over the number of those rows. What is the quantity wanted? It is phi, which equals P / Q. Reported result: 0.85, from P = 0.40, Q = 0.47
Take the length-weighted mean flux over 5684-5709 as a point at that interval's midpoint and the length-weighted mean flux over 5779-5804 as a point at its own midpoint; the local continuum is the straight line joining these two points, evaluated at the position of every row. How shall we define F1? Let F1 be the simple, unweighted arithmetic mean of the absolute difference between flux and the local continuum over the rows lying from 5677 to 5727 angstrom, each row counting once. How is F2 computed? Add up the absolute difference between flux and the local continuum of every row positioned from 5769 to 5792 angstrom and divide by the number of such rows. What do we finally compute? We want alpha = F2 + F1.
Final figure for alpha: 1.53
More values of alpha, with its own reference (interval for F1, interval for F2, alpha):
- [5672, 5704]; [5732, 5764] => 1.37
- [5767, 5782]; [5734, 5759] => 1.49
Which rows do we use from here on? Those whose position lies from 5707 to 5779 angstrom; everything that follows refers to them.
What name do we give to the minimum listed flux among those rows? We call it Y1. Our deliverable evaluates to 17.95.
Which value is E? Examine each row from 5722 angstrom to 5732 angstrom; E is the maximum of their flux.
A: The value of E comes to 21.72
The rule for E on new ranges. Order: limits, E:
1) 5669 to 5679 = 21.99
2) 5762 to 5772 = 21.55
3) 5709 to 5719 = 21.1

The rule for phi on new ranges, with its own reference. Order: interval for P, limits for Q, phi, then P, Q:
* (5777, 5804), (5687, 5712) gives 0.80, 0.39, 0.48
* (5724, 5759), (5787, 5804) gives 1.32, 0.32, 0.24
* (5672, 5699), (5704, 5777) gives 0.58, 0.28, 0.48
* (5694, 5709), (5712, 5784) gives 0.72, 0.32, 0.44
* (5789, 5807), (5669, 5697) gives 1.16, 0.34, 0.29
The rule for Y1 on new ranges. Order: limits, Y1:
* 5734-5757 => 20.23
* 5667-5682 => 20.64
